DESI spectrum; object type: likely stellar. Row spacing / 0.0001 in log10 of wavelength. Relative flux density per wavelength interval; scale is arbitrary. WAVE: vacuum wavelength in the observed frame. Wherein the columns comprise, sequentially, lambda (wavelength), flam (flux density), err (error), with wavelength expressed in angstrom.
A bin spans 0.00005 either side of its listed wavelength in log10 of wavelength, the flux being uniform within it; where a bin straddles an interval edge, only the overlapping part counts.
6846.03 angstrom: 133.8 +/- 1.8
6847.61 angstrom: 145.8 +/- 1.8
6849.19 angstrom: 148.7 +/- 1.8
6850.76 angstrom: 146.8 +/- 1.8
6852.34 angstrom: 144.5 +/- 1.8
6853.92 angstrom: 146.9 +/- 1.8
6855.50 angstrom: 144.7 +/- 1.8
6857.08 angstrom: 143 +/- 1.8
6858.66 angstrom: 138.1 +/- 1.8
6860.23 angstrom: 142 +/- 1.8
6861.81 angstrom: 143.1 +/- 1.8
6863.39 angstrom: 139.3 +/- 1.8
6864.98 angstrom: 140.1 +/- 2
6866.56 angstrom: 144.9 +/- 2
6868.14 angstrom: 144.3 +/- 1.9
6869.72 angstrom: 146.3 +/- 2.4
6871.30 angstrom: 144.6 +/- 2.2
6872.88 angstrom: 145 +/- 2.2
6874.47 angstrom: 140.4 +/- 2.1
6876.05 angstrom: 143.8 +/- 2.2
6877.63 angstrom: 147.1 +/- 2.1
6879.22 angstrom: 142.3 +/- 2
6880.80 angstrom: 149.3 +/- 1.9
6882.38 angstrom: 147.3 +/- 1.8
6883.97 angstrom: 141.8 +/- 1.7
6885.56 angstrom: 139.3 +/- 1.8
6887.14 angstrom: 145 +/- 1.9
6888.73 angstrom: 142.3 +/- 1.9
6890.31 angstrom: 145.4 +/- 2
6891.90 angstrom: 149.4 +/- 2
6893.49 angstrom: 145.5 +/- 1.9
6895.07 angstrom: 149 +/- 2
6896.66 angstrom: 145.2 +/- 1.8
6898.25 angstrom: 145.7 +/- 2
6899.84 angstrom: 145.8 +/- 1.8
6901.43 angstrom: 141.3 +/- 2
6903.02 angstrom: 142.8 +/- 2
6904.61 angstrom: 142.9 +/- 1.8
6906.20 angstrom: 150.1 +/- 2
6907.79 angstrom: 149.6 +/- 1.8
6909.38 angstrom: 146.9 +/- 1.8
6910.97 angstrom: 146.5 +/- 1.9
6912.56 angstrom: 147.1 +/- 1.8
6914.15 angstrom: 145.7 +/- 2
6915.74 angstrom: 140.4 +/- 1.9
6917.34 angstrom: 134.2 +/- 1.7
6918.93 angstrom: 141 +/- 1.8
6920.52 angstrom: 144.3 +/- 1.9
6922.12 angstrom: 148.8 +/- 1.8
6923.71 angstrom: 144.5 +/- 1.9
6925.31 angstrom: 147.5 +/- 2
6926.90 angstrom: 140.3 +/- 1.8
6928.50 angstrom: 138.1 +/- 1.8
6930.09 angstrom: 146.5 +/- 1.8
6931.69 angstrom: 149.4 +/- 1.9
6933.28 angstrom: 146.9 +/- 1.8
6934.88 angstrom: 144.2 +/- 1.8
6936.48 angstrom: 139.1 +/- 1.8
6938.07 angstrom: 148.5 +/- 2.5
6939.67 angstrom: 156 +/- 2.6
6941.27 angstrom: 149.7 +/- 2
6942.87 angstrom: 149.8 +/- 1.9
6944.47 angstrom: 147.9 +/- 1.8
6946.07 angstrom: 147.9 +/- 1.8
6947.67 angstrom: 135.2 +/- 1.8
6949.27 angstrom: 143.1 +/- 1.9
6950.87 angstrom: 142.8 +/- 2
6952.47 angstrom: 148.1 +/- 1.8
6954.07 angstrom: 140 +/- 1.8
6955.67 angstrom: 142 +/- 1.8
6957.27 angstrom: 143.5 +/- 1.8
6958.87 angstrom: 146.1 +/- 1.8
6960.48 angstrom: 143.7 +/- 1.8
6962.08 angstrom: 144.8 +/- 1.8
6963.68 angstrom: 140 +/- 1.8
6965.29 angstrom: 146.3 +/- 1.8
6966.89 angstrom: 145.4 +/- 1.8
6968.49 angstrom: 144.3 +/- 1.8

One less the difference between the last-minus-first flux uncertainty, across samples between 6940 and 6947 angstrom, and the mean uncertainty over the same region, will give 3.1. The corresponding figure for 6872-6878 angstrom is 3.3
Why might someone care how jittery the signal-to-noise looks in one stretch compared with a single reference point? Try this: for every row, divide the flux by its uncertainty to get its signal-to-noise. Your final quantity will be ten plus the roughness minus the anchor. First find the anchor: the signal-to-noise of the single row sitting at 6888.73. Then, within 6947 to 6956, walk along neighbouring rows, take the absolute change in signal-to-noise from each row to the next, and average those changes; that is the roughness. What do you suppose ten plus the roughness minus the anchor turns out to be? -60.8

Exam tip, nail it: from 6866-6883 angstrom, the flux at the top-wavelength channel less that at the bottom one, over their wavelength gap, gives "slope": 0.15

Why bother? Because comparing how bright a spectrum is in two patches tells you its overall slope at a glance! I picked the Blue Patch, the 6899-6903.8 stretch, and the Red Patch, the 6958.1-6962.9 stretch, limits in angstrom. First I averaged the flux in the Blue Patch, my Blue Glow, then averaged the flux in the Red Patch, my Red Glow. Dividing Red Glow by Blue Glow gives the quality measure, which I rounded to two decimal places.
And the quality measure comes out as 1.01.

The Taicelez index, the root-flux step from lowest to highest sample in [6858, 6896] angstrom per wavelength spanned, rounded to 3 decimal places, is 0.012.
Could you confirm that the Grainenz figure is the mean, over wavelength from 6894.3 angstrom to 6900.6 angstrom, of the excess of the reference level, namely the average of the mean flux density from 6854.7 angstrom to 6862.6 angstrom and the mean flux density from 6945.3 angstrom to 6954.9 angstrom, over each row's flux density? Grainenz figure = -4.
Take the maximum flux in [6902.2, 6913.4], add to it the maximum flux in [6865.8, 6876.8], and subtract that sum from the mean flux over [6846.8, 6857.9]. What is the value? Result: -151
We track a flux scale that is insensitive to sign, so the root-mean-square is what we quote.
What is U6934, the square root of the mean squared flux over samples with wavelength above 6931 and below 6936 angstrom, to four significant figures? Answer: 146.8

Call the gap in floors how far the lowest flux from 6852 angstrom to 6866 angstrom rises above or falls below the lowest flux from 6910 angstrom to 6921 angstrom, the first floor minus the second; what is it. 3.9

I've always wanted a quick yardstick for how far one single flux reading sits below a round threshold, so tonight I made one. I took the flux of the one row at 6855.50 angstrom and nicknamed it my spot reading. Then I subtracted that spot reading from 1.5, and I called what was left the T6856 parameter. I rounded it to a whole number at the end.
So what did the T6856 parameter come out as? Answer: -143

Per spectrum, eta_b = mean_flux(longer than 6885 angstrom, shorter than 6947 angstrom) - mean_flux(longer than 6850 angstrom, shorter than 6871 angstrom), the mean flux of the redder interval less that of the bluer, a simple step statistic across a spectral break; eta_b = 2.0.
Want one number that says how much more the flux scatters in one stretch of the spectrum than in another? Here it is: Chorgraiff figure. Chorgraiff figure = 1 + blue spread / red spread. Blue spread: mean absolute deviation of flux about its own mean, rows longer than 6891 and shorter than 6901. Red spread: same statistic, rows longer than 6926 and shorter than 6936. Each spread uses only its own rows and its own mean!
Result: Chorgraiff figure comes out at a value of 1.48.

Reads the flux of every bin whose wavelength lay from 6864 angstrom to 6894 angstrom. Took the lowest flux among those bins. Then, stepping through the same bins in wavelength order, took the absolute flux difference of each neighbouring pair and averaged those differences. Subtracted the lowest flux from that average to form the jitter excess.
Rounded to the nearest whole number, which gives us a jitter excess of -136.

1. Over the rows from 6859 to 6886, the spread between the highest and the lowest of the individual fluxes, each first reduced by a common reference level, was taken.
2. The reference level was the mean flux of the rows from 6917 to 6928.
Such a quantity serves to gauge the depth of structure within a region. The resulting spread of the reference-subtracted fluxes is 10.0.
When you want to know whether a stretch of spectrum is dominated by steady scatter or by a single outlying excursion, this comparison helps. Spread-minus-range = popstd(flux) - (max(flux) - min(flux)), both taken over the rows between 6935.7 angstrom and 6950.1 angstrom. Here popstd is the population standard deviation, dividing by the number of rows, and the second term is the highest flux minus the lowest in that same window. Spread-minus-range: -15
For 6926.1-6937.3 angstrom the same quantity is -7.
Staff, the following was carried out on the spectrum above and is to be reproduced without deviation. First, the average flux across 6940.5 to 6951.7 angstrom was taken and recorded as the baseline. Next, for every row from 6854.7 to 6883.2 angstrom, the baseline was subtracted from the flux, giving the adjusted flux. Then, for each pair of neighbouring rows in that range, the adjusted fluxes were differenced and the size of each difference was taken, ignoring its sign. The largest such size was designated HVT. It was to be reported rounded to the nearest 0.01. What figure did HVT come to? 7.00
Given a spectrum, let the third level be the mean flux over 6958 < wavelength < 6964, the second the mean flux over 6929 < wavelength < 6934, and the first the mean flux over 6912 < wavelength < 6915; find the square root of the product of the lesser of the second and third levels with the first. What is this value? 145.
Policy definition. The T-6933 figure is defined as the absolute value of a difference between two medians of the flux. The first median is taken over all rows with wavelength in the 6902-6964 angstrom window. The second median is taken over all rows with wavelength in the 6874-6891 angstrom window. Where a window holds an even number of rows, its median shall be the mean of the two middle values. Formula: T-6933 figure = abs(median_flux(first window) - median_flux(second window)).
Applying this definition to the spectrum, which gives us 1.0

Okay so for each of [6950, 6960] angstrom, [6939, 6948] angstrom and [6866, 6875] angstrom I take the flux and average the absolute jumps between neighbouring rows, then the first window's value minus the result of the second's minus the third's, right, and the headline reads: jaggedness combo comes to 2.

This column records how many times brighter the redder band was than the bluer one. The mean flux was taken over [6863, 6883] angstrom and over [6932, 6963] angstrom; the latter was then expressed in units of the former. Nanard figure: 1.01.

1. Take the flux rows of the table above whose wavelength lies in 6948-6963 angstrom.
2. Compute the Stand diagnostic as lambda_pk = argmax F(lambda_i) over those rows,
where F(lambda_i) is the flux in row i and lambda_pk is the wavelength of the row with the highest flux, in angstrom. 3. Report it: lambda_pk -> 6952.47 angstrom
